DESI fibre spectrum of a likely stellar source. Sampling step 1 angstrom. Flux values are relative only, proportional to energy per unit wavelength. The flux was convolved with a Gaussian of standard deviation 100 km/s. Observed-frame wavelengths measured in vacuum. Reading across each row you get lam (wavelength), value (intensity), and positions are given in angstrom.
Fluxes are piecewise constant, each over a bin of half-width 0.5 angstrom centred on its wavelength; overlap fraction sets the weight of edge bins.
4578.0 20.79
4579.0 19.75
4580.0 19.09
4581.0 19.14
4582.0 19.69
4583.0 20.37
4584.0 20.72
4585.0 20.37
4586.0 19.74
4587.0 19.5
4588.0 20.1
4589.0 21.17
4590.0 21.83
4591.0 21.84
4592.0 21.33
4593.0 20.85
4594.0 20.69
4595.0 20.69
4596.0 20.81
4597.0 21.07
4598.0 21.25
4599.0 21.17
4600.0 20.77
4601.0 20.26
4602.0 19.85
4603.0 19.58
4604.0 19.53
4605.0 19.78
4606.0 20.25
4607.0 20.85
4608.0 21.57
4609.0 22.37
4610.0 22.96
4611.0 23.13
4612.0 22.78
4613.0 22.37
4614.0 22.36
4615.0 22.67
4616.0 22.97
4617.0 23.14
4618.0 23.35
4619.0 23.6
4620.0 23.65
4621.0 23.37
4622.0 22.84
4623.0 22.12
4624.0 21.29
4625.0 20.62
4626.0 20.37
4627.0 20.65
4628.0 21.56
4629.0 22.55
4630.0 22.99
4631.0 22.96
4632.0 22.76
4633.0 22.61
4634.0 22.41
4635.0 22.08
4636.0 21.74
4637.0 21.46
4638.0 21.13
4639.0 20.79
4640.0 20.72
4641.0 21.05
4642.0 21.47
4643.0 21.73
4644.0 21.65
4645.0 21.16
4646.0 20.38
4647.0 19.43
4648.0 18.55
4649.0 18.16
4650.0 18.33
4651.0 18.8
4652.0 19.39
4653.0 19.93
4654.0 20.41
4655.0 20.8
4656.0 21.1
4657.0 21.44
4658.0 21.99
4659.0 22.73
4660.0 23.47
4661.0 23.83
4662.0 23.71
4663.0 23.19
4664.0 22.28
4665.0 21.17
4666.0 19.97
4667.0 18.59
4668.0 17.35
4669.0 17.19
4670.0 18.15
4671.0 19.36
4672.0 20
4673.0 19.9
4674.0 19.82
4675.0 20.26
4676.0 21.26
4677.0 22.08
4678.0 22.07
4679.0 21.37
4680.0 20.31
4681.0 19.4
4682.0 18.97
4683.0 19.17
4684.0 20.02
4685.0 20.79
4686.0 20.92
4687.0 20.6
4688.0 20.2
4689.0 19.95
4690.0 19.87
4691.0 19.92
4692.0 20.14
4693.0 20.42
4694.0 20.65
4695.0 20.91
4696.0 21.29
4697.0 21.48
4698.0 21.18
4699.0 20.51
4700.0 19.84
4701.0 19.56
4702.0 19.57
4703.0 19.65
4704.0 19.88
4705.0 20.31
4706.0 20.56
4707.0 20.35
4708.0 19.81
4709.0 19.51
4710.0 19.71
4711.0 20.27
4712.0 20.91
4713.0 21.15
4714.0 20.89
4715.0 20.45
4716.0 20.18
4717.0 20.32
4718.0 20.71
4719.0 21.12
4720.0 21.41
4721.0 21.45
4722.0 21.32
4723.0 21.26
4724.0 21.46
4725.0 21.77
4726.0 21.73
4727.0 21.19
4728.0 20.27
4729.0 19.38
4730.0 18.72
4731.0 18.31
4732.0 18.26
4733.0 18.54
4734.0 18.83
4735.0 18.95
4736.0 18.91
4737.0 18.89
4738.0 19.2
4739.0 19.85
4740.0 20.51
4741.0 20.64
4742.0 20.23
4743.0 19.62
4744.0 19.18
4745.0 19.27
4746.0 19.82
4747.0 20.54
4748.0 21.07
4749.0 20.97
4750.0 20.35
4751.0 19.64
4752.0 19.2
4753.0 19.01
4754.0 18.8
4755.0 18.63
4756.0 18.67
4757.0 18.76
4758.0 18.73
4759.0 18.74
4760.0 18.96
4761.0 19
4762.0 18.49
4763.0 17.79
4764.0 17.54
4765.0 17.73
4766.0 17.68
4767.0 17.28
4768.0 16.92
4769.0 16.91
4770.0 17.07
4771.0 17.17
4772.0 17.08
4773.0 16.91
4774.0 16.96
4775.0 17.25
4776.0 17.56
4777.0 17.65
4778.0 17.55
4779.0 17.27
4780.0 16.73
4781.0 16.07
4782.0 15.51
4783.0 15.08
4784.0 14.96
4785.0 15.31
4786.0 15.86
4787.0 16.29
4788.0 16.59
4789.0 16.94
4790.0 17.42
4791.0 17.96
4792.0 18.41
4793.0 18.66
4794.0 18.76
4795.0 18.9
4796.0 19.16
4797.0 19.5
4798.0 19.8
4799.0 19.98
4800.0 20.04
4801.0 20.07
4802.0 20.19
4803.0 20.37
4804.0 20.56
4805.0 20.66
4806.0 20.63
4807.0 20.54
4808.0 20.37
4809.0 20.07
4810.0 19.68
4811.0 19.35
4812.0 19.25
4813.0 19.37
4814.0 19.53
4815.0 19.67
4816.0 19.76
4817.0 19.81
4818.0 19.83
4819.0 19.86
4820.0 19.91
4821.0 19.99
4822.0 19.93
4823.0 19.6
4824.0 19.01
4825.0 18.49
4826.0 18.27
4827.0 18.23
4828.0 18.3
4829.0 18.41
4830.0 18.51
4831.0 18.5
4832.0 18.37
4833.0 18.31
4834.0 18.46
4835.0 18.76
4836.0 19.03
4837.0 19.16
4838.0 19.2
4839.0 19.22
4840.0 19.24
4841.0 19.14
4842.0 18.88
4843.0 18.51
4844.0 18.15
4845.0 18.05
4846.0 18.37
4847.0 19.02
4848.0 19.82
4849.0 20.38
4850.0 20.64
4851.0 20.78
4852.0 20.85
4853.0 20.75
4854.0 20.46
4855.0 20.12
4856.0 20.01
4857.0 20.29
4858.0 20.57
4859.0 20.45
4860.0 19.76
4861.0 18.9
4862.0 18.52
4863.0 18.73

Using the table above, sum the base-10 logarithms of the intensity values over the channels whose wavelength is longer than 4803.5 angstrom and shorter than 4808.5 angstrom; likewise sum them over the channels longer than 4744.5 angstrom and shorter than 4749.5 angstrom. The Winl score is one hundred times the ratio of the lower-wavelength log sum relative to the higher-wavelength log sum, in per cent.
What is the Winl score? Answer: 99.6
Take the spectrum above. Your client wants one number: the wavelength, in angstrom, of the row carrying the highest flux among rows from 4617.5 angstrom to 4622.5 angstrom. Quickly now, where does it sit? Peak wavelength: 4620.0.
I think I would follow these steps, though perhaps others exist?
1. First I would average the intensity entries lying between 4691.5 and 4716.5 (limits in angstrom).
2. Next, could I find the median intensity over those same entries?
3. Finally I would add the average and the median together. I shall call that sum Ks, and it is 40.7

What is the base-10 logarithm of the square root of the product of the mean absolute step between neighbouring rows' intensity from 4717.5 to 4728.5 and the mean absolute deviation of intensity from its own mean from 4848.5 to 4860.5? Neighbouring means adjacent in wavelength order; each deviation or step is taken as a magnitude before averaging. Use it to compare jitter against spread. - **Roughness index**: -0.56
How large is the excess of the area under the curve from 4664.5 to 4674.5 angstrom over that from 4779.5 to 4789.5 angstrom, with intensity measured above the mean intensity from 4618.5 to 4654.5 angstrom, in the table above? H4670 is 32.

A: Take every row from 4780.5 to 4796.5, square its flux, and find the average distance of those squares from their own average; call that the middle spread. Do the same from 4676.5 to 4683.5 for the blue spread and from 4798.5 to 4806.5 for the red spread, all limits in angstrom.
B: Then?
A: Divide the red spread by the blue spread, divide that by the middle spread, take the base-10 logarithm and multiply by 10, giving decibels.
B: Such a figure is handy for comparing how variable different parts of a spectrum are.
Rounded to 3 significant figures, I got -23.3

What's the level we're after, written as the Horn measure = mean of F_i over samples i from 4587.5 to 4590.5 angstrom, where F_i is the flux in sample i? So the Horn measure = 21.0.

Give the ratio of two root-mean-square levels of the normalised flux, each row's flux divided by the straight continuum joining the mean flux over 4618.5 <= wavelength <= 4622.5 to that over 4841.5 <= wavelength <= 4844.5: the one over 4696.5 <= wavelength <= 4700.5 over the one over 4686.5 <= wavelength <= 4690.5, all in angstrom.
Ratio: 1.04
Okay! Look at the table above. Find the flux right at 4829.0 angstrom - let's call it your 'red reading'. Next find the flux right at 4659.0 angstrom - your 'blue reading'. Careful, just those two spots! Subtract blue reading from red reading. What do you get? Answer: -4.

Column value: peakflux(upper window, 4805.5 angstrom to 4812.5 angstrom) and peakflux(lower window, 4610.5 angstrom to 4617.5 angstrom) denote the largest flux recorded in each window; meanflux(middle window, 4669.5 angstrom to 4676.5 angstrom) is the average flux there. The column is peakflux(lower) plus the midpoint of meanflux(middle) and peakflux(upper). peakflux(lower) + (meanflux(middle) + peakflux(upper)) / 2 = 43.4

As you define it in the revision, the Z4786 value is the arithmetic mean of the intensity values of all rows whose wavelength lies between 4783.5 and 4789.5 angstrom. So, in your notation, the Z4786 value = 16.0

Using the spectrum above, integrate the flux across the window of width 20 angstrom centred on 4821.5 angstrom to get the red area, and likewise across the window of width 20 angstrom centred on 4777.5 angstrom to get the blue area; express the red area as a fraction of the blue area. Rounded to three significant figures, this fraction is 1.16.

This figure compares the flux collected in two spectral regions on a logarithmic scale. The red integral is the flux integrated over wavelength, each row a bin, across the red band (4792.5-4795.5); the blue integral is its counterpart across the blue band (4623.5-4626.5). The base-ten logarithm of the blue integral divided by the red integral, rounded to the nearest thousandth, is 0.044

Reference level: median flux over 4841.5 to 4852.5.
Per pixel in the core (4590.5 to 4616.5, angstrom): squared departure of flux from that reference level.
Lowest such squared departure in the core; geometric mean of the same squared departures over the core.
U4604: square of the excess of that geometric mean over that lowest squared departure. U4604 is 13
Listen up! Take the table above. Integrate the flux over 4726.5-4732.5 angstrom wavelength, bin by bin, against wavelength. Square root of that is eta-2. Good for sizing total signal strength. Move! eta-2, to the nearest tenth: 10.8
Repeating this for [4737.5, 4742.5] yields 10.0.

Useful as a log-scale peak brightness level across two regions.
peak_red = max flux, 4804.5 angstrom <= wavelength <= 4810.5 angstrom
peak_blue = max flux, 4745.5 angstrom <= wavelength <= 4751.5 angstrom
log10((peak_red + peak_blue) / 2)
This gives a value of 1.32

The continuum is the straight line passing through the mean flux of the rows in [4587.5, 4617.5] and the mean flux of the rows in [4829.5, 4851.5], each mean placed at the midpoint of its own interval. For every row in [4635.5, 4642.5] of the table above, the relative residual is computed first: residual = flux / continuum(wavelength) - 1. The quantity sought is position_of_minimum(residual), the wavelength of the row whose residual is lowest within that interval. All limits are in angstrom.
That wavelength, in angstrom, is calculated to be 4640.0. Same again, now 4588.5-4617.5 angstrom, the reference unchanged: 4604.0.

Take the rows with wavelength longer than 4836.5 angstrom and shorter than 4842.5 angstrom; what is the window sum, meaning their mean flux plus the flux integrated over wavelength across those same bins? 134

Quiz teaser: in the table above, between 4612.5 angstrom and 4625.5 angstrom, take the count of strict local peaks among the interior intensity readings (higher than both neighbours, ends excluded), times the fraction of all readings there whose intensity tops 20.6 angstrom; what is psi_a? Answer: 1.0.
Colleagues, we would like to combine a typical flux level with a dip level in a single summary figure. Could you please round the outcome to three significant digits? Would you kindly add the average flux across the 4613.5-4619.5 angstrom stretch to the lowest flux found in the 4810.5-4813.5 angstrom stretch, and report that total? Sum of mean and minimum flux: 42.3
